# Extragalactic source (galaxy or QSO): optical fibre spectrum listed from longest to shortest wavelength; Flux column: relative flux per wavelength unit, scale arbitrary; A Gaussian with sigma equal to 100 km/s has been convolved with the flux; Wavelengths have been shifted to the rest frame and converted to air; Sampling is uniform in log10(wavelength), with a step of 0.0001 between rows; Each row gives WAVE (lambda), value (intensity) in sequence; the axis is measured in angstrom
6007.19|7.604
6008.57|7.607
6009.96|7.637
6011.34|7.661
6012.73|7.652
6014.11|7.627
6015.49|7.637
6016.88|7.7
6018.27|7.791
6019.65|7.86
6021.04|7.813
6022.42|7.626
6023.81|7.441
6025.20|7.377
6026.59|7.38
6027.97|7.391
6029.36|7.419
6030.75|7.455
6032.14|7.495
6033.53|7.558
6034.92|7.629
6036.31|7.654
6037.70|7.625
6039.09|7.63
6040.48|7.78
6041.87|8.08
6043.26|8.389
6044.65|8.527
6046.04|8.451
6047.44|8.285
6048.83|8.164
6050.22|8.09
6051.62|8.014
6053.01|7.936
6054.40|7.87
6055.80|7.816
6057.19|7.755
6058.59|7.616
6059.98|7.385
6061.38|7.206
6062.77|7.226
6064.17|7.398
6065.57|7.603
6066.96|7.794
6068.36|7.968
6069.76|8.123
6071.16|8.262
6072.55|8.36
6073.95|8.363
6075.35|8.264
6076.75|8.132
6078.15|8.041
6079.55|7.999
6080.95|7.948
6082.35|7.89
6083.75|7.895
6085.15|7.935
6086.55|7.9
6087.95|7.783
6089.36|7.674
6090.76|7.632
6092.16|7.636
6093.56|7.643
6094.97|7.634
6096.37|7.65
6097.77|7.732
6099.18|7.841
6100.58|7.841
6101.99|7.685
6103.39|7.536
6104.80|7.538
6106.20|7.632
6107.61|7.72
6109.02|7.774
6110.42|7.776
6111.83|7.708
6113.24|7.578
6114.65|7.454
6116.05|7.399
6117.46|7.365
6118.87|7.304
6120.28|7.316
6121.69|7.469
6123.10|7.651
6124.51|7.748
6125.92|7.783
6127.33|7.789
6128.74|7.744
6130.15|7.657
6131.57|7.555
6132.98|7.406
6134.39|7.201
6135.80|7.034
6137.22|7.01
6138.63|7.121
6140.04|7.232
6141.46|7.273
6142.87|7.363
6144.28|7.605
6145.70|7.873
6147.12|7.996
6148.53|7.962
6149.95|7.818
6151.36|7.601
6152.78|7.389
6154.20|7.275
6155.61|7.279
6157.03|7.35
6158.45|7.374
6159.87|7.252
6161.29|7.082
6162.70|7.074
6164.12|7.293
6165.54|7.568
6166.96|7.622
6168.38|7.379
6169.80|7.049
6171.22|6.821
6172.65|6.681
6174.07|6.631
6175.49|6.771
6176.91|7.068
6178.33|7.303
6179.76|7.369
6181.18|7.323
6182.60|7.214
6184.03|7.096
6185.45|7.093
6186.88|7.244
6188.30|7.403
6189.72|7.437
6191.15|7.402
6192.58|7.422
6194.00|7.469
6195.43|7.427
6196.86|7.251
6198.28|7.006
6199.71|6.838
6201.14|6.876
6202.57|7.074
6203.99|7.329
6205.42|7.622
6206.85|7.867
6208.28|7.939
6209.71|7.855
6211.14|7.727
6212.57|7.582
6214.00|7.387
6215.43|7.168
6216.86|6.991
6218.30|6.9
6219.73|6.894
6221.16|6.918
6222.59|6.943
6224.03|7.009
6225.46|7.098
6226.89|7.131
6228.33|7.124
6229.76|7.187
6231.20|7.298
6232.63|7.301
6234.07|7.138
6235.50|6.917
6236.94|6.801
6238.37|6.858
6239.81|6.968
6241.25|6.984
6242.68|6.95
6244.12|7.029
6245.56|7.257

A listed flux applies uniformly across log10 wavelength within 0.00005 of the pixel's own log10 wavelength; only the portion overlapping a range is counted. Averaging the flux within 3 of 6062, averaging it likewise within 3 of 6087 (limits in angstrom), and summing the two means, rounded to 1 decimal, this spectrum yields 15.1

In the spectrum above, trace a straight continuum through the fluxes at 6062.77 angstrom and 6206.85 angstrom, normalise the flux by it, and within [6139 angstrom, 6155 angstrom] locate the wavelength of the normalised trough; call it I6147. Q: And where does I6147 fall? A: 6154.20 angstrom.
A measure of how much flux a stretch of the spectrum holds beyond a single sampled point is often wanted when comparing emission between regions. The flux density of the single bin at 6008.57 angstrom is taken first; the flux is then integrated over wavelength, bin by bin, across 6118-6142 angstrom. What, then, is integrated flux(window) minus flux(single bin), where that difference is 171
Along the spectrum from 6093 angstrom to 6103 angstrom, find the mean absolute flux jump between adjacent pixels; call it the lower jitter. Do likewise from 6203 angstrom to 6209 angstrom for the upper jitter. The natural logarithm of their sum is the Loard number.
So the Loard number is -1.33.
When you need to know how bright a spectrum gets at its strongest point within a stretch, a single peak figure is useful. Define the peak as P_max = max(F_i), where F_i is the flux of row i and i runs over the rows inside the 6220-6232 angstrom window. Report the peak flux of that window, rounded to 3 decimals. 7.298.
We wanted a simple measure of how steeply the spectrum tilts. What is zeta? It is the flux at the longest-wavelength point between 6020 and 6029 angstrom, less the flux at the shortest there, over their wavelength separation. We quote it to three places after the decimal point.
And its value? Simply -0.061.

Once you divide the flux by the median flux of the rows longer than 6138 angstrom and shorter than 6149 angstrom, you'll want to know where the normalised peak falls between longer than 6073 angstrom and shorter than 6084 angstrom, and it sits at 6073.95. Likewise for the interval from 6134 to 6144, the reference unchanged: 6142.87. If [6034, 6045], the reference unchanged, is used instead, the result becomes 6044.65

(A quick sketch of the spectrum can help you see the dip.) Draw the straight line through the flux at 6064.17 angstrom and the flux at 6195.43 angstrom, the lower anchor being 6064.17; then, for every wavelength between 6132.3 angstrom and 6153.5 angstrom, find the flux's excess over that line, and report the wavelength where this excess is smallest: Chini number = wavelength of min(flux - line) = 6137.22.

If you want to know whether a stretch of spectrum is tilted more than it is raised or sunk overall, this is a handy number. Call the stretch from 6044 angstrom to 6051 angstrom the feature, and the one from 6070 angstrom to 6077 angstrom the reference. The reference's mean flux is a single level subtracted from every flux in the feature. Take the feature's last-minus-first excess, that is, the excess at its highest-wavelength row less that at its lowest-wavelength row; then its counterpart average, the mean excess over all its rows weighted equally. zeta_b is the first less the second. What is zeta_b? -0.46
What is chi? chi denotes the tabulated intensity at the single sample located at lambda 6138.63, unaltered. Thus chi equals 7.121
